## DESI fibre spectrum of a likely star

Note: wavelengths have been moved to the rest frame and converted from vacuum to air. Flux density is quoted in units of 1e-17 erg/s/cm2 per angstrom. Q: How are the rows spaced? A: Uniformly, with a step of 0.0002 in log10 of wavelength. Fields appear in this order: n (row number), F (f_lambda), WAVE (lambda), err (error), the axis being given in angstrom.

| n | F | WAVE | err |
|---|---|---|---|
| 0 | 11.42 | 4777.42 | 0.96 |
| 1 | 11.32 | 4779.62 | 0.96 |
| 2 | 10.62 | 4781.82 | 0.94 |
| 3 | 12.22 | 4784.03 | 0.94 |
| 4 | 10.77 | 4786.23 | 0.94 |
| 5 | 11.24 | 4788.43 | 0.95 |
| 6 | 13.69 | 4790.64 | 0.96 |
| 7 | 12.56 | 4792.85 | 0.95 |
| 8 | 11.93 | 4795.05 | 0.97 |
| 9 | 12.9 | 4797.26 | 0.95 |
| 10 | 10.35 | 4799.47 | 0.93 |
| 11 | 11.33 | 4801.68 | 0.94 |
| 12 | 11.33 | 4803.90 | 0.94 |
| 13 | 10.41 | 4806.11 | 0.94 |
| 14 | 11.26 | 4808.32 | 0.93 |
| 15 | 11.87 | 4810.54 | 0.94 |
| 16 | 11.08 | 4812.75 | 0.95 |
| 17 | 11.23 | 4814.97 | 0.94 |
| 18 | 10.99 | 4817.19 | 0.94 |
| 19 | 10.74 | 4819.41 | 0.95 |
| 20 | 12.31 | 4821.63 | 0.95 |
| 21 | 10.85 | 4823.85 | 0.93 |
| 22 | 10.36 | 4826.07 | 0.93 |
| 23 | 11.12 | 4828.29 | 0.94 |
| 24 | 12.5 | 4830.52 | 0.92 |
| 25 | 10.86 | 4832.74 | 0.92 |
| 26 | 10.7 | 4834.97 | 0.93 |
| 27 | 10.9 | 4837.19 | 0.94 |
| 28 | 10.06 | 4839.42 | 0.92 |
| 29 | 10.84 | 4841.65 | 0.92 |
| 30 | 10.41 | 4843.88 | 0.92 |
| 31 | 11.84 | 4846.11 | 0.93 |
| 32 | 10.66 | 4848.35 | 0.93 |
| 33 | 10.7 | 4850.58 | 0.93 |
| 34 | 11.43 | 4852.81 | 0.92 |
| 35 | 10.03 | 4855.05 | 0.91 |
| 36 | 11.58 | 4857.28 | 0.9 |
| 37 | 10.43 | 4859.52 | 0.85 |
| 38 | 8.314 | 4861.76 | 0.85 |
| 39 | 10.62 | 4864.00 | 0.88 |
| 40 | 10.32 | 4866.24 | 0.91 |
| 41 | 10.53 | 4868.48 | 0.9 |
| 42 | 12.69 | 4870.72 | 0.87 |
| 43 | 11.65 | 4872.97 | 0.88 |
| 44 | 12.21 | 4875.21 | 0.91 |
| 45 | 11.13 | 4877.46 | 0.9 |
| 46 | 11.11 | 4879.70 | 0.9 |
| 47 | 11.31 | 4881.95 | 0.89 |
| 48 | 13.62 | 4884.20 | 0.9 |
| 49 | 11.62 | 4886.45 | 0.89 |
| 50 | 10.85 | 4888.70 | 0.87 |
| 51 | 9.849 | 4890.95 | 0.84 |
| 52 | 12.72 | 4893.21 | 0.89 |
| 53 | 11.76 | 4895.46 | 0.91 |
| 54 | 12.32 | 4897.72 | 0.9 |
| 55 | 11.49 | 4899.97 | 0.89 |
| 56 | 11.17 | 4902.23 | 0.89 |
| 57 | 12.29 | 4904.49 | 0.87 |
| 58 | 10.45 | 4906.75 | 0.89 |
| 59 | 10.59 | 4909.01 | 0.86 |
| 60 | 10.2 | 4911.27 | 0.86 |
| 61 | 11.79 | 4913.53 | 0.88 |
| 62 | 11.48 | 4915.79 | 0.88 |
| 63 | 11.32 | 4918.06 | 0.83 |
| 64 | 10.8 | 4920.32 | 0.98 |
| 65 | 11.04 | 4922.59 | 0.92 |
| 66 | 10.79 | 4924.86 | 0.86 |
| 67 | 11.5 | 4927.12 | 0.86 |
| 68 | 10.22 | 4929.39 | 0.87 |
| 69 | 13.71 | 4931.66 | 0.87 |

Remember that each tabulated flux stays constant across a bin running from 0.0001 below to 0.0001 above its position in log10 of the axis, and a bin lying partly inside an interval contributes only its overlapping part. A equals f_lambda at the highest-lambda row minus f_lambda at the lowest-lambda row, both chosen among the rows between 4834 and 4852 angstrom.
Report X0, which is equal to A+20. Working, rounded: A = 0.0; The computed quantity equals 20.0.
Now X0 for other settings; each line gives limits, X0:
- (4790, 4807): 16.7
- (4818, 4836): 20.0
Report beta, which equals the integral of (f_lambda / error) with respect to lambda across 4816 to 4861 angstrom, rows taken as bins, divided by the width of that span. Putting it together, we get 11.9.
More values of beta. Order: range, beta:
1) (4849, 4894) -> 12.5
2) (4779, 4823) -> 12.2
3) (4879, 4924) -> 12.8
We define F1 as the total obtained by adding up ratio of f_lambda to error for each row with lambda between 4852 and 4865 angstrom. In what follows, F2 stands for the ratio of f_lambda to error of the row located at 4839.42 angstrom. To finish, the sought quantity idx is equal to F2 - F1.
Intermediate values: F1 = 70.4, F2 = 10.9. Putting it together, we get -59.5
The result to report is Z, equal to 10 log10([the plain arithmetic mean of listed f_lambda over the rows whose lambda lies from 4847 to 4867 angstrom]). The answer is 10.2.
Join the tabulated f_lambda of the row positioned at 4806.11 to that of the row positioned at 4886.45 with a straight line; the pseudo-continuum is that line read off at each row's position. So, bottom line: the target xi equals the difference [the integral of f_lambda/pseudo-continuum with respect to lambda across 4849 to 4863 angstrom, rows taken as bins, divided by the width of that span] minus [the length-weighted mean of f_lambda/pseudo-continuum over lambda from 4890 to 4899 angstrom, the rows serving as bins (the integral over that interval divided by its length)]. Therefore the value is -0.06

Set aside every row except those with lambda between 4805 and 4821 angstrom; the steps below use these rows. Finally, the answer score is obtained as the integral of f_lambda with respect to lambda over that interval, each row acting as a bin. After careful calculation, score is 178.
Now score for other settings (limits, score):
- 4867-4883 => 184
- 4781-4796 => 178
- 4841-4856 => 163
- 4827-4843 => 176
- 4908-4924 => 176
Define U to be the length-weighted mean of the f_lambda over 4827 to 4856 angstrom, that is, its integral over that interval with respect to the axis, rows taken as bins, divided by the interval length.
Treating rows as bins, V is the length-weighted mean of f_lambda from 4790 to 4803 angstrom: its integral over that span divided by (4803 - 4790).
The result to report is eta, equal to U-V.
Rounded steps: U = 10.9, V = 12.05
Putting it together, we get -1.13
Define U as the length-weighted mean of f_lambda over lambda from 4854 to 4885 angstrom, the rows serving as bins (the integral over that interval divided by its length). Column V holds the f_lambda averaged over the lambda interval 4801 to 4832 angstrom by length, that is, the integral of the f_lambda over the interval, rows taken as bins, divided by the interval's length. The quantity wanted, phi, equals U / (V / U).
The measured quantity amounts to 10.9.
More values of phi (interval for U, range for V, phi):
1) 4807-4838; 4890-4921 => 11.1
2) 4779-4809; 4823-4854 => 12.2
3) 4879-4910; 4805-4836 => 11.9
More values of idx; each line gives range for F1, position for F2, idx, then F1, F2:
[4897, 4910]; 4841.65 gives -65.5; 77.3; 11.8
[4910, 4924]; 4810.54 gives -62.3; 75.0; 12.6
